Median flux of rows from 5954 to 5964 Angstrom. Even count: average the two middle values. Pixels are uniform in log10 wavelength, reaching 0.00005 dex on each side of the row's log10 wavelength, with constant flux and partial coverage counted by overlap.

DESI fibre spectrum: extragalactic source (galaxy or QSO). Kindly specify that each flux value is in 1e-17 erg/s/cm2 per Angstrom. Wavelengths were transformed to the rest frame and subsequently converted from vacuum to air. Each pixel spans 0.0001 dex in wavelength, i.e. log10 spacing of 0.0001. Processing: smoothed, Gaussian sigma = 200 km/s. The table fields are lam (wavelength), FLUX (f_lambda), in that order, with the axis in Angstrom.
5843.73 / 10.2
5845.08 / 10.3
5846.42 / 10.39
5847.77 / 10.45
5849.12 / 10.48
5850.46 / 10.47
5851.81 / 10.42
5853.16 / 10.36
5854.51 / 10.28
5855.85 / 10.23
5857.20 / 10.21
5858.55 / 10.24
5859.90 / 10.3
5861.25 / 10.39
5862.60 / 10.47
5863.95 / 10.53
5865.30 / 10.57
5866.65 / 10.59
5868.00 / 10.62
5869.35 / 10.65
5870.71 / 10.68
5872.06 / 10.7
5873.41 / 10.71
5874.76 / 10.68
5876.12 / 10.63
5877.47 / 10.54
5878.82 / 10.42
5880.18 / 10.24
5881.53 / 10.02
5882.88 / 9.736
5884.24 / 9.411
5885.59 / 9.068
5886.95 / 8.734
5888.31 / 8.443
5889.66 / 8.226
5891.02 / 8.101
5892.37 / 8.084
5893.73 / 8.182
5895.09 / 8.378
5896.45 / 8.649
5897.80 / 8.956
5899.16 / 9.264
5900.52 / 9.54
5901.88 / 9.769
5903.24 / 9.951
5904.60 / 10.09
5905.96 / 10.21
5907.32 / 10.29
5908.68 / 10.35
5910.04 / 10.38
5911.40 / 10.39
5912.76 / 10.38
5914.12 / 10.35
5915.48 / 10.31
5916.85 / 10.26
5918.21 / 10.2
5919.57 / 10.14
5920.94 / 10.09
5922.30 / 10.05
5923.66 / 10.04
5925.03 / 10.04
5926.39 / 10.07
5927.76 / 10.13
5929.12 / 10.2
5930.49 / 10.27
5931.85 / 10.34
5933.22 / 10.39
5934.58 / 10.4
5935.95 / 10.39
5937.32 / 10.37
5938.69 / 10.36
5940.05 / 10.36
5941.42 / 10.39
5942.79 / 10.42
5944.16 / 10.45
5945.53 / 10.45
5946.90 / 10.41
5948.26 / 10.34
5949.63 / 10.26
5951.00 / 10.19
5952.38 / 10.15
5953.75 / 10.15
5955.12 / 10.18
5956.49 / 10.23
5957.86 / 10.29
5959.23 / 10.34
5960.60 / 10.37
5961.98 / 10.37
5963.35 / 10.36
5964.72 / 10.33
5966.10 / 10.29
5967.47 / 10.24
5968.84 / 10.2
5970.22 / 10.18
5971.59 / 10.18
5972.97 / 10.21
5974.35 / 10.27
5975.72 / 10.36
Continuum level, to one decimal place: 10.3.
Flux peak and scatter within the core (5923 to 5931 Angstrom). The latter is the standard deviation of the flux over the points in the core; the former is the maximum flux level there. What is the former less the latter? 10.2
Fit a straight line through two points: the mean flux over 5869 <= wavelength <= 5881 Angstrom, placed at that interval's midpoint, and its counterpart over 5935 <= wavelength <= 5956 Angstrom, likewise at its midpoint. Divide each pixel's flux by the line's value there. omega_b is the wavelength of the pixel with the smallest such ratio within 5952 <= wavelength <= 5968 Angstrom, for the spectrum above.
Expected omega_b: 5952.38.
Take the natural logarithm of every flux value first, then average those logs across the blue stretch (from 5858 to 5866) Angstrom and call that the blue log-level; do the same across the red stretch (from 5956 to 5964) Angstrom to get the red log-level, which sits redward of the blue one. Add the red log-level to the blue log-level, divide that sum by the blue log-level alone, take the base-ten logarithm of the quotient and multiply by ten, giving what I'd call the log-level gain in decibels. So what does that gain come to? 3.00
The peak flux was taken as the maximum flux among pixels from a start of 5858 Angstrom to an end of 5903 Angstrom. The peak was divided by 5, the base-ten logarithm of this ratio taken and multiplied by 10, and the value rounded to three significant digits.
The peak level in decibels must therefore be 3.31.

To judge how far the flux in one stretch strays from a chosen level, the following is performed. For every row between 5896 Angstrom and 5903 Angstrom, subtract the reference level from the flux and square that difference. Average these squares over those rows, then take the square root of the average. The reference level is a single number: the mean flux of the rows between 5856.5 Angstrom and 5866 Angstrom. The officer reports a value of 1.22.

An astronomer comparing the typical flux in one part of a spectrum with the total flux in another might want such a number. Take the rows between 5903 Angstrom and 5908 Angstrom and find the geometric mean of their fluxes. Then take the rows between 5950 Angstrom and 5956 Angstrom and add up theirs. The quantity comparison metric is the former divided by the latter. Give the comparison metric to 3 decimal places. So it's 0.249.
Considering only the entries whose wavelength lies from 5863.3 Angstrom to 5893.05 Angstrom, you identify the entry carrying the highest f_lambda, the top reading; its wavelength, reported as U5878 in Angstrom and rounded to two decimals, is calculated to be 5873.41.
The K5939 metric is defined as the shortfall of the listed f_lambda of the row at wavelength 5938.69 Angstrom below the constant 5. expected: -5.36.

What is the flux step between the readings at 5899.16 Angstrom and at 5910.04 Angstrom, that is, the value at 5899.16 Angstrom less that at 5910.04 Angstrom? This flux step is -1.1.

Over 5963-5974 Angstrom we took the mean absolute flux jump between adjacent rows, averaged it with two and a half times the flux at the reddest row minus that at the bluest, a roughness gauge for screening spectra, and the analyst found -0.2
